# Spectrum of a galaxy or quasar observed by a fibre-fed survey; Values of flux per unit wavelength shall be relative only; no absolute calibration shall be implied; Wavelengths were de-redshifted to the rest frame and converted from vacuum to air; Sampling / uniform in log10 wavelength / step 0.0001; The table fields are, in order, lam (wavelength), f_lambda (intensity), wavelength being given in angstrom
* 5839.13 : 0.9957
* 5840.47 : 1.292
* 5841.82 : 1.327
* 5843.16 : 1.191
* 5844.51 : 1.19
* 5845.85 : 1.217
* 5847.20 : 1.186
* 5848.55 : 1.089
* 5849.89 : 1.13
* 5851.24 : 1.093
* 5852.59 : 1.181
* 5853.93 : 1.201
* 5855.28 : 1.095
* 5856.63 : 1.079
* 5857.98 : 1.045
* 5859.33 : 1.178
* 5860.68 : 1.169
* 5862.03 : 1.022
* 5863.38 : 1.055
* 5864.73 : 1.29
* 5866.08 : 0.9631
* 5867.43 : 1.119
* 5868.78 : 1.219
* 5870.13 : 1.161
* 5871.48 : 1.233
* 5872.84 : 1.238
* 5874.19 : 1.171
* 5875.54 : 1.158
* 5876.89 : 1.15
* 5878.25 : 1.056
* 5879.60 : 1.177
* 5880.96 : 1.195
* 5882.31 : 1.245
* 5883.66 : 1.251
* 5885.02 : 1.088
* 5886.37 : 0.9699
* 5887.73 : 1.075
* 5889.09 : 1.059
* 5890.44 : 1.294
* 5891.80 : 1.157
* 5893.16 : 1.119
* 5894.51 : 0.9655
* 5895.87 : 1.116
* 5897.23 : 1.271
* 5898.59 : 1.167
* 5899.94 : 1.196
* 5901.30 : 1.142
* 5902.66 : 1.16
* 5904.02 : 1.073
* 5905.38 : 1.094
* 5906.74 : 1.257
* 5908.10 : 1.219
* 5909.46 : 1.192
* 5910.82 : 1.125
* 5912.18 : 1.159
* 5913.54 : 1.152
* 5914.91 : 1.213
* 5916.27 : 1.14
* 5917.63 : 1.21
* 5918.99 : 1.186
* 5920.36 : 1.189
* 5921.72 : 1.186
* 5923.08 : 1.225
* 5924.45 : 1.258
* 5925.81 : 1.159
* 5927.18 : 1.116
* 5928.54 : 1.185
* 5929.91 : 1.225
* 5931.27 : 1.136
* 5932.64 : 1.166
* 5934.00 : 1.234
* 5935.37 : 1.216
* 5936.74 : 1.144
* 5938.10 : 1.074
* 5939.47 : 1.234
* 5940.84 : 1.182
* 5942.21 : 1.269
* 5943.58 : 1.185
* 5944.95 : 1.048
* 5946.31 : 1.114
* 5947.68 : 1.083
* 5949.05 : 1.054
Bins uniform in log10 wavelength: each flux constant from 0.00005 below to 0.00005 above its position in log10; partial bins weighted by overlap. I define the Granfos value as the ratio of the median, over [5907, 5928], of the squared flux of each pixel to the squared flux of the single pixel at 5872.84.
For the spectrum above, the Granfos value 0.92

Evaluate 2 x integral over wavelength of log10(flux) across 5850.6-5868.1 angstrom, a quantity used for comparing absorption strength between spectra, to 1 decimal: 1.6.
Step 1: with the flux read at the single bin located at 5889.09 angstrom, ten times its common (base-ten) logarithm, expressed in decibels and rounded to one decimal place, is 0.2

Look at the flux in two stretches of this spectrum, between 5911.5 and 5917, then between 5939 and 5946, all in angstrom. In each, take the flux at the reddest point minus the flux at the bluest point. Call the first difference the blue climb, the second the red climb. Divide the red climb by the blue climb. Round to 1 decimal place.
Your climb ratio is 9.8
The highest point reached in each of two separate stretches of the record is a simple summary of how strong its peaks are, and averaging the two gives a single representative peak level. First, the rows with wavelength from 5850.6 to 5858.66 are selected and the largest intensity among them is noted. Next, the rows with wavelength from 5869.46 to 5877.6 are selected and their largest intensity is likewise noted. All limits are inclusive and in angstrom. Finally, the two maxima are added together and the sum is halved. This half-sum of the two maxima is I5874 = 1.22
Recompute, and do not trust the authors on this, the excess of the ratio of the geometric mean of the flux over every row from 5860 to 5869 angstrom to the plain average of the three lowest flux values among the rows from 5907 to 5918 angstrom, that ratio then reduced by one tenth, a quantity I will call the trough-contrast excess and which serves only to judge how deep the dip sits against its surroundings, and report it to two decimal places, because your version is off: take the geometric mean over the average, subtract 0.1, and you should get 0.88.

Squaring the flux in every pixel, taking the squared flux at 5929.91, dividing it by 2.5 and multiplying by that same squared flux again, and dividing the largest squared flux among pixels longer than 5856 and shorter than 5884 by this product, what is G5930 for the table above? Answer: 1.85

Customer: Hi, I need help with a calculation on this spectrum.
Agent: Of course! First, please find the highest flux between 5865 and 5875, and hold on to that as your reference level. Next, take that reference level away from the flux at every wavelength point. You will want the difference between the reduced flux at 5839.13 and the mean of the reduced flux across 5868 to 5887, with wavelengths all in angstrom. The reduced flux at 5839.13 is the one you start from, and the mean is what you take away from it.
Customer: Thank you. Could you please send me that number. -0.17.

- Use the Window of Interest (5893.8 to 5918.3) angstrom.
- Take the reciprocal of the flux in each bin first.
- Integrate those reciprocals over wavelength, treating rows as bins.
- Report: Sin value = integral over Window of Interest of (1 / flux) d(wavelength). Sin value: 21.2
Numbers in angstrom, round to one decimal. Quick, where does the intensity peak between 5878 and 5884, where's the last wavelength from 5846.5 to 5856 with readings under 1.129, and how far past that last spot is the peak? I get 28.4 angstrom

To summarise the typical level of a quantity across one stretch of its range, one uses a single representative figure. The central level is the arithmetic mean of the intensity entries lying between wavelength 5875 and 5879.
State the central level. 1.12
